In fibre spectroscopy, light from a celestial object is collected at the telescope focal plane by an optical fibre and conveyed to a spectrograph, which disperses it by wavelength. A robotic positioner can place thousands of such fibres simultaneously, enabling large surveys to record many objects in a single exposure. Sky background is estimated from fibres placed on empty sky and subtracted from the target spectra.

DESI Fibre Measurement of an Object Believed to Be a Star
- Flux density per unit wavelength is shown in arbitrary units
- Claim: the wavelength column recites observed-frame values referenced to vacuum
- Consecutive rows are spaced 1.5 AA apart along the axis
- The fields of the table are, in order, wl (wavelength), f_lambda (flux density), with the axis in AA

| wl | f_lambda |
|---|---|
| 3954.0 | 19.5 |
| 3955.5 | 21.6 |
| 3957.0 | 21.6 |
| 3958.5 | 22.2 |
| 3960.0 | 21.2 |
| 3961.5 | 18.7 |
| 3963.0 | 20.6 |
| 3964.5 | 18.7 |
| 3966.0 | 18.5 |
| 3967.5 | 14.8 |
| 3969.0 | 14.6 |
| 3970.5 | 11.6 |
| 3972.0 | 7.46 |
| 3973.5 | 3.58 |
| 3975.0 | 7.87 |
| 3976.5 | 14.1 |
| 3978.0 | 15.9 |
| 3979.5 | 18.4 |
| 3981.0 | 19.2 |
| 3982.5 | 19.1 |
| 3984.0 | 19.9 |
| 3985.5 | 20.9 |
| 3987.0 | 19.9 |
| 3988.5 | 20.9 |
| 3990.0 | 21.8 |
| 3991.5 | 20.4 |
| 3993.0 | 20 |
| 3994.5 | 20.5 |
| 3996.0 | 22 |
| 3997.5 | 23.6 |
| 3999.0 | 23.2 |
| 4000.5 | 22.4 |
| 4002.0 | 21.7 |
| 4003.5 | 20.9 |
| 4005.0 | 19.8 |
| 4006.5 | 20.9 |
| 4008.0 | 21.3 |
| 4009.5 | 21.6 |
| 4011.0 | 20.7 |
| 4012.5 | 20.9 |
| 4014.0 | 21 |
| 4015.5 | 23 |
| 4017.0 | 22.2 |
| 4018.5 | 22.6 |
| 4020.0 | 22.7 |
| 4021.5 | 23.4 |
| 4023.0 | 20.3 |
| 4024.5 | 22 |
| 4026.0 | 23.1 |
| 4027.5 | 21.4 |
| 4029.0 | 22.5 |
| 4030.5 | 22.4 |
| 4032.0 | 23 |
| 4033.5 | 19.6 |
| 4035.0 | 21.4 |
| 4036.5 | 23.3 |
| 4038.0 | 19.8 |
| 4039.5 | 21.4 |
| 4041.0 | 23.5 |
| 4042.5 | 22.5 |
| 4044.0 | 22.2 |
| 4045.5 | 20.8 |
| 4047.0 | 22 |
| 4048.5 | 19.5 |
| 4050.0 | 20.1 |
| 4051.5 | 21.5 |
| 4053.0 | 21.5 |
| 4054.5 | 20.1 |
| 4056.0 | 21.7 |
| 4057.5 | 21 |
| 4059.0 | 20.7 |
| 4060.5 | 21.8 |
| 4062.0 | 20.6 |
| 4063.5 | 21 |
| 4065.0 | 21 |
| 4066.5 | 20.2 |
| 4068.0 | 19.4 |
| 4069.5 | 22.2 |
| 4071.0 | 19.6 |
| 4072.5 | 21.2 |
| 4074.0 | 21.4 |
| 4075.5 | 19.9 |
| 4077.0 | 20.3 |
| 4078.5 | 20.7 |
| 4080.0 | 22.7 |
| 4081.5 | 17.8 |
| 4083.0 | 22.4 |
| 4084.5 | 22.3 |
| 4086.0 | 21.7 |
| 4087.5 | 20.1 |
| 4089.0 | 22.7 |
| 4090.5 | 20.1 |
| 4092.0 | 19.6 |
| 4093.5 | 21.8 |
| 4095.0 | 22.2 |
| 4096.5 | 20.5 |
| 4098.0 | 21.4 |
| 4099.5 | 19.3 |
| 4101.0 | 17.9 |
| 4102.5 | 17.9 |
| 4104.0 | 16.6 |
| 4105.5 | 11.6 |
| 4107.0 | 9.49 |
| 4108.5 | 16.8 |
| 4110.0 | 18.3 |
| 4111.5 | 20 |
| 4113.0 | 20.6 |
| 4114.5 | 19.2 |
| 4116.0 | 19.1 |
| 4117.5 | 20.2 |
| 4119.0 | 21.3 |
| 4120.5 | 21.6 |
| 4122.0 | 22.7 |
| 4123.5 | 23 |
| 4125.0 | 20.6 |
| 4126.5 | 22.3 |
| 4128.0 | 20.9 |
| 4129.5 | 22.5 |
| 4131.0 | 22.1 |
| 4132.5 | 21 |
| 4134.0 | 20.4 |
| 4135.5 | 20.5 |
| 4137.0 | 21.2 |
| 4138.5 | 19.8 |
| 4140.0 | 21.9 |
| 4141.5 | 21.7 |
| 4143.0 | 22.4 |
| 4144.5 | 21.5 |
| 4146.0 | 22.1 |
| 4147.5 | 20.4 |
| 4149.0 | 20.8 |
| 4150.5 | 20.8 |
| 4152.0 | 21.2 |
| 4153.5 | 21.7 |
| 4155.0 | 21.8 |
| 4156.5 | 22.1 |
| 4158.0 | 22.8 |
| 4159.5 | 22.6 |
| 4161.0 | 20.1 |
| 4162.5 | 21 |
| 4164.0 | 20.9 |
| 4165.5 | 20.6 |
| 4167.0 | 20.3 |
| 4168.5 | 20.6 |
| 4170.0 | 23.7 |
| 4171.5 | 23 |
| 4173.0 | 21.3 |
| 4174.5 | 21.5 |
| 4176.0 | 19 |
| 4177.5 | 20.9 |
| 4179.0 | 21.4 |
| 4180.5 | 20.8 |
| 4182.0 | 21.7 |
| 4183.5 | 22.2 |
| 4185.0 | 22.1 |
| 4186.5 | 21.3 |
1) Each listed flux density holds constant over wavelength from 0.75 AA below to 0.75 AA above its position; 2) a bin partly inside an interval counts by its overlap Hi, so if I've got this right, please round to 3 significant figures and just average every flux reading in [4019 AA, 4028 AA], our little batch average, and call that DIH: 22.2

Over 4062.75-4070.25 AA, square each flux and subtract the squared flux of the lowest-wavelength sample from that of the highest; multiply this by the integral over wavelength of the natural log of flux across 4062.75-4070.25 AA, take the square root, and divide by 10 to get 3.4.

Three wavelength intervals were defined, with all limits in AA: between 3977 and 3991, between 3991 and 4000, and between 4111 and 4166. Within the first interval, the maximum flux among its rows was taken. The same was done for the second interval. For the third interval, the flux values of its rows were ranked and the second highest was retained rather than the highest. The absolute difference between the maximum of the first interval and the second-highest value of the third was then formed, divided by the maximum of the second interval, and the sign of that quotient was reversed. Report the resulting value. -0.042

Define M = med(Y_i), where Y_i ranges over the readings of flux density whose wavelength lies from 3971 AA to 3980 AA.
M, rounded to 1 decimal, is 11.0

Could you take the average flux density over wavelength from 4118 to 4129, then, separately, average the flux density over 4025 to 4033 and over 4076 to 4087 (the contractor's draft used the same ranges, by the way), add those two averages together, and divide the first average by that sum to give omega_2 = 0.50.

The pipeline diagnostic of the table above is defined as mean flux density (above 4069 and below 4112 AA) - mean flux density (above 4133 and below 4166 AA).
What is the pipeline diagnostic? -1.7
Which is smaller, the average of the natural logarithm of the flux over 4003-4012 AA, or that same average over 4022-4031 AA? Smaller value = 3.04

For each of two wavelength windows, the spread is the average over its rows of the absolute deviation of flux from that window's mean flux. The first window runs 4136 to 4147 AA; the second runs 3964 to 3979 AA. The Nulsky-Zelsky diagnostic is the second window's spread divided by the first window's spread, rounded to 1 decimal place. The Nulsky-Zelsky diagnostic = 7.0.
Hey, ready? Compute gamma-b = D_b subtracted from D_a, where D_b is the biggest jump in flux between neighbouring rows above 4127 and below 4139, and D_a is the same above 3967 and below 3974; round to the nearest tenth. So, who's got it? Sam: 2.5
